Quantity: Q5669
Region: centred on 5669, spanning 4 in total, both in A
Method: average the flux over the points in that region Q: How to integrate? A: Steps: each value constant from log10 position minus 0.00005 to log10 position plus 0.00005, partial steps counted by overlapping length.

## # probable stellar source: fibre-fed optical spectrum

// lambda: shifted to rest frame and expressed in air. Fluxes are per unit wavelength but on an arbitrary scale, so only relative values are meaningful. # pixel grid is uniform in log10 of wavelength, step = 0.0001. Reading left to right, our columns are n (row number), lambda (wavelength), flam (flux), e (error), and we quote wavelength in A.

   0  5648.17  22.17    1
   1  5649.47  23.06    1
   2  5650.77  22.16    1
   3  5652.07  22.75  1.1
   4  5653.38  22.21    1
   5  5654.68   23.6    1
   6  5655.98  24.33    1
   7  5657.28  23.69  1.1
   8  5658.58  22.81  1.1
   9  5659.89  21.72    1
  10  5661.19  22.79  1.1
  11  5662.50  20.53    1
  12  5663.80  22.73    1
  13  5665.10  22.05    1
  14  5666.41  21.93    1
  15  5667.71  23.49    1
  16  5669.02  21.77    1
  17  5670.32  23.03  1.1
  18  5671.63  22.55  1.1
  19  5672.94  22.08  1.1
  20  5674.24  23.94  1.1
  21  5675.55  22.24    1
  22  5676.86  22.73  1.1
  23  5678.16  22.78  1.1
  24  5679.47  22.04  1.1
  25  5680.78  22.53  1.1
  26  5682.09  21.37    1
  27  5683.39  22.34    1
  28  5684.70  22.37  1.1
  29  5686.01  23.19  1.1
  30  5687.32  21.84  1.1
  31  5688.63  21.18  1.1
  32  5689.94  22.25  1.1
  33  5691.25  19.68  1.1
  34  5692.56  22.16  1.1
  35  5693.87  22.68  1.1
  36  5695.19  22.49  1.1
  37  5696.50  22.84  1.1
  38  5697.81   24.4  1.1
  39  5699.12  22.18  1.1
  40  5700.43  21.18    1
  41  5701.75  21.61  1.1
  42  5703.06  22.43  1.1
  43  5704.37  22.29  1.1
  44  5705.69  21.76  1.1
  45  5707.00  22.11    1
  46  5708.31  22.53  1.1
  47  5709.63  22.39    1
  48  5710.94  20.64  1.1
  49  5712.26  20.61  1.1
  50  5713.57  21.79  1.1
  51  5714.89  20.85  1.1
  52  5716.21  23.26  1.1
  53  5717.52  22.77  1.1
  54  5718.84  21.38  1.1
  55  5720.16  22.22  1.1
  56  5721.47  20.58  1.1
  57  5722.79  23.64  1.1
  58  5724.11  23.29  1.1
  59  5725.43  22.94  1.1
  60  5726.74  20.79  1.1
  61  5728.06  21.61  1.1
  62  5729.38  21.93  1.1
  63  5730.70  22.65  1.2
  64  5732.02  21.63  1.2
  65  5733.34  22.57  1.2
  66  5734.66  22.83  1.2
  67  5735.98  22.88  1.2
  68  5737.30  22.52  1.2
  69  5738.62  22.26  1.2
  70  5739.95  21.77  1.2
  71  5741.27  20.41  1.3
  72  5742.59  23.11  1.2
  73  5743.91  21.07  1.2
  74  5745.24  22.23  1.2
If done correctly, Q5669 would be 22.8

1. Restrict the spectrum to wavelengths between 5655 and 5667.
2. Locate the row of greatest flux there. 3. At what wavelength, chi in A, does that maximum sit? 5655.98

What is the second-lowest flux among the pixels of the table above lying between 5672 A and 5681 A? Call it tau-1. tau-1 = 22.08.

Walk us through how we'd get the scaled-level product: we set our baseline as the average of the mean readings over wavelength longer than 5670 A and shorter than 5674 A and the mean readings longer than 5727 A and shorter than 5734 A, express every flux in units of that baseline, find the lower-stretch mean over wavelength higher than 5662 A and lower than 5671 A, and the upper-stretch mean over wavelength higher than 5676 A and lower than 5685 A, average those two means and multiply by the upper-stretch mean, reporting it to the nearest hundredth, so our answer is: 1.00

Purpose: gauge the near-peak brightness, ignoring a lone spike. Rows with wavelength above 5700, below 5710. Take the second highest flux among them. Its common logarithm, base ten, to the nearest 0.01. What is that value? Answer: 1.35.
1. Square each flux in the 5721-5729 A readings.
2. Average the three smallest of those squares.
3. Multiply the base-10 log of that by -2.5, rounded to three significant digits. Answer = -6.61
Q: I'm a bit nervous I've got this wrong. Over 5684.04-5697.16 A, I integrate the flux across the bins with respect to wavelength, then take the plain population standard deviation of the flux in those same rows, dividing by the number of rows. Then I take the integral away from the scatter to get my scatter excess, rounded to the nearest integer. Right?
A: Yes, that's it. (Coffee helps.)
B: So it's -288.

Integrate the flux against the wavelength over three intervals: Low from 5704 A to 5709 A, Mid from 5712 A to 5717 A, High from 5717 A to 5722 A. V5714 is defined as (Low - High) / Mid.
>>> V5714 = 0.02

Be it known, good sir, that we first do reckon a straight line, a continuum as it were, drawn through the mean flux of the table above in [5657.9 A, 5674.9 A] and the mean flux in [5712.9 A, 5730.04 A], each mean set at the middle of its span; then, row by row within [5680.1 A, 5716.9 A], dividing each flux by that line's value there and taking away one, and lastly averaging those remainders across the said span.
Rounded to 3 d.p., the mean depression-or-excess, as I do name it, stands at -0.008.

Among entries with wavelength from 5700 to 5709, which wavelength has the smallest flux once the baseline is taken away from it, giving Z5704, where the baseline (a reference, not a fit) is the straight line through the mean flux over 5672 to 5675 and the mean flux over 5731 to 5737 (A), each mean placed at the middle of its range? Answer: 5700.43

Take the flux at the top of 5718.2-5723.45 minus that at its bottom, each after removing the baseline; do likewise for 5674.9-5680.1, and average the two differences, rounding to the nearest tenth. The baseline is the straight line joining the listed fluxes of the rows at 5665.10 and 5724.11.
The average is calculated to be 0.9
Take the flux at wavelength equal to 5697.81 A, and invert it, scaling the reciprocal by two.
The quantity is 0.0820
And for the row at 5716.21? 0.0860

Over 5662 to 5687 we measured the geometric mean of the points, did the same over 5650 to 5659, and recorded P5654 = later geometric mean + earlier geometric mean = 45.5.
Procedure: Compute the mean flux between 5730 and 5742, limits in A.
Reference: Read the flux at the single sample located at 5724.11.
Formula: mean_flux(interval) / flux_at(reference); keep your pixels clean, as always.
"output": 0.952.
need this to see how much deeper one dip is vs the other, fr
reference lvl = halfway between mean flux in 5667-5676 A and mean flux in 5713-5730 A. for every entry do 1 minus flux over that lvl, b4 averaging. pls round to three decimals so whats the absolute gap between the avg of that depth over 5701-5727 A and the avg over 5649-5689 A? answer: 0.023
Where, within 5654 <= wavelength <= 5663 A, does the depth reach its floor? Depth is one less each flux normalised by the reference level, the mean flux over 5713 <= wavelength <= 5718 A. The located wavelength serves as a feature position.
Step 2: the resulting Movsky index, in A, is 5655.98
